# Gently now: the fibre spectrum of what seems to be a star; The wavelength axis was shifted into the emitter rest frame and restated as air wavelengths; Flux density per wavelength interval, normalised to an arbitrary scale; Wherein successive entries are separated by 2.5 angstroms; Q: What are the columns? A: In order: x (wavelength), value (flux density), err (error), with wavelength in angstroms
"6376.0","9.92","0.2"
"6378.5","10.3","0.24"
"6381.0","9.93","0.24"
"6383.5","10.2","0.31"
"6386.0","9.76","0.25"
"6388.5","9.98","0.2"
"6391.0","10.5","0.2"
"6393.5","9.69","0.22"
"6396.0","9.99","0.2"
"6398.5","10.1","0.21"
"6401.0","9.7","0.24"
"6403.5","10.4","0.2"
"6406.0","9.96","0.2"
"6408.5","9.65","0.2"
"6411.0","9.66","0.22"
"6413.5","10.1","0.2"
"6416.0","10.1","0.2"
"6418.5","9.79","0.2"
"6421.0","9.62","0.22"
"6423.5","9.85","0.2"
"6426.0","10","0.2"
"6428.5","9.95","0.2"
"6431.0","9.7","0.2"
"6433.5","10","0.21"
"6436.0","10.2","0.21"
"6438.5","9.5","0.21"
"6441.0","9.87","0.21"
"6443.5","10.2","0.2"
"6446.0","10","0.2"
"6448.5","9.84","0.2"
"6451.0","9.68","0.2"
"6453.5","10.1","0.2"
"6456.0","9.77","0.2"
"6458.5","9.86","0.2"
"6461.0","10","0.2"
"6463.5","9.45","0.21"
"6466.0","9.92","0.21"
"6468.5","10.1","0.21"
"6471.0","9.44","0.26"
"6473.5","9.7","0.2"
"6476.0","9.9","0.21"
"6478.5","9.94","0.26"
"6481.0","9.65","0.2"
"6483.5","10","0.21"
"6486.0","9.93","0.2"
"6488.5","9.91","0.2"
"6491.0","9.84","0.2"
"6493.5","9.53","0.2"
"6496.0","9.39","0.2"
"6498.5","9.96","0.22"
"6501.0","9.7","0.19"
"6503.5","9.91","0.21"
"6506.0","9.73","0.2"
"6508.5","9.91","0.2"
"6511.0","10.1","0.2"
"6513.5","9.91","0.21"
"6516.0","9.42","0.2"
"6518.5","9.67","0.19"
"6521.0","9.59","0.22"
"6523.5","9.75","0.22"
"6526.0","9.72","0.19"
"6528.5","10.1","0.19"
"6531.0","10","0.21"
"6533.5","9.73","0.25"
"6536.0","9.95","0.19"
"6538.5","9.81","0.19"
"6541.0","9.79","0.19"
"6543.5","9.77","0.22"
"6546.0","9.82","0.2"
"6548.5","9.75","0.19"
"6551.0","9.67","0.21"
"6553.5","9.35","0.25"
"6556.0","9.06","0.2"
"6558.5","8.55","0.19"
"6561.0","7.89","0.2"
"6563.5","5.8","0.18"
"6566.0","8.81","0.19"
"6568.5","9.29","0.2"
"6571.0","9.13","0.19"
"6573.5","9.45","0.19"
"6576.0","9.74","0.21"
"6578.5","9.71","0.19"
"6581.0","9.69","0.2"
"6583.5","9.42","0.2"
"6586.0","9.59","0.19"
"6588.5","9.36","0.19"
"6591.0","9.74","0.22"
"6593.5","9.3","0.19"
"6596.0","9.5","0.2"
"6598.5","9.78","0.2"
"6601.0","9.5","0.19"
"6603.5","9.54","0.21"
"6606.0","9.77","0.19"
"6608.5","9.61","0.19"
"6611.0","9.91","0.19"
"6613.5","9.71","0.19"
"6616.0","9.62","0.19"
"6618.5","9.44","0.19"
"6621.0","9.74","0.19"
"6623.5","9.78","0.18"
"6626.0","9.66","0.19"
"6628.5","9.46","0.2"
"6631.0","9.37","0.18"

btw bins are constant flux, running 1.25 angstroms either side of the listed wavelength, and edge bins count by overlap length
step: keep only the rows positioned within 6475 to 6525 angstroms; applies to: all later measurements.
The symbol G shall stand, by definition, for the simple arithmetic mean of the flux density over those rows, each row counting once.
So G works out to 9.79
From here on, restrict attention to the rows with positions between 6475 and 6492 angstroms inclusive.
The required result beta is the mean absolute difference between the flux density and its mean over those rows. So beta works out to 0.08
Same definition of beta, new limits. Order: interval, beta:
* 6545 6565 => 0.99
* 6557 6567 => 0.98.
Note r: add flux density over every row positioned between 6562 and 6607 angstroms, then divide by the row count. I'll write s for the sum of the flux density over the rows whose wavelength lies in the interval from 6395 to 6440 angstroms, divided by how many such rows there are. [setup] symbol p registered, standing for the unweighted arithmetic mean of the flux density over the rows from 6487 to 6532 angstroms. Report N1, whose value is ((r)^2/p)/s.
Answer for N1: 0.89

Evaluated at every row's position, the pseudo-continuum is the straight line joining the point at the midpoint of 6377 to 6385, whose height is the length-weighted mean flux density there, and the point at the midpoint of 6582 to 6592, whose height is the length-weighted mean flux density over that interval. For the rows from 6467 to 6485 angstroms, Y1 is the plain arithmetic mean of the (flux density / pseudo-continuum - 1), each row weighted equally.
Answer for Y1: -0.003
